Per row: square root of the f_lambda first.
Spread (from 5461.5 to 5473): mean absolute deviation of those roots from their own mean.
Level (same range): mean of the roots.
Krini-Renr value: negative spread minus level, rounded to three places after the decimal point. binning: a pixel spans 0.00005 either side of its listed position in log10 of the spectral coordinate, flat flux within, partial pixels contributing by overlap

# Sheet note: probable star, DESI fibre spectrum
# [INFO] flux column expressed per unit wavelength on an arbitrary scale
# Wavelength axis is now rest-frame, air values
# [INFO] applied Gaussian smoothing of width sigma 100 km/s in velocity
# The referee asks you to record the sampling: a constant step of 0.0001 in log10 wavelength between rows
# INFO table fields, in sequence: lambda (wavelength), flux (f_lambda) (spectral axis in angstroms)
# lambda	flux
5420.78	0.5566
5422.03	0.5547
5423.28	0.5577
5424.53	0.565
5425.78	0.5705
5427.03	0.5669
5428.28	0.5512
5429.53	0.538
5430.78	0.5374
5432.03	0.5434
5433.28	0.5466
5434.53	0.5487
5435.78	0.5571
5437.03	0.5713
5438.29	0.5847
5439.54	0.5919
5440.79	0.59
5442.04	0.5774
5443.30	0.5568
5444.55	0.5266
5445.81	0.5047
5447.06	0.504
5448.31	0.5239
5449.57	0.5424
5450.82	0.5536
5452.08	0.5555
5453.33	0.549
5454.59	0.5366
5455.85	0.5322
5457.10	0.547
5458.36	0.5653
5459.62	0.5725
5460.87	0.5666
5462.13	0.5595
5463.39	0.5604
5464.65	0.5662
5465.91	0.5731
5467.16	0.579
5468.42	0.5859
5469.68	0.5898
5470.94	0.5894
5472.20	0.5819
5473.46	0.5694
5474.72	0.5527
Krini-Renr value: -0.766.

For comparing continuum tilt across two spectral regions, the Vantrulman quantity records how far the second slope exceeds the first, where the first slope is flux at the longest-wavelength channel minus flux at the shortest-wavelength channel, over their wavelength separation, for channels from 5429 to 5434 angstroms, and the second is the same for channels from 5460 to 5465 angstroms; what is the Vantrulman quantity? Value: -0.0024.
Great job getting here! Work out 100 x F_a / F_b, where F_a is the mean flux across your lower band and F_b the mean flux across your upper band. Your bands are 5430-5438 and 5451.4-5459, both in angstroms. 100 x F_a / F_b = 101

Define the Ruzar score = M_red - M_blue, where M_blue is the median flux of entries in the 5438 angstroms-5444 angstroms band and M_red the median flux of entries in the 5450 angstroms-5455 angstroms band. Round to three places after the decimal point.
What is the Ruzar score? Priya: -0.033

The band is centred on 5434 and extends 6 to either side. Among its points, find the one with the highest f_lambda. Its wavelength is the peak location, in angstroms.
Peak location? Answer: 5439.54 angstroms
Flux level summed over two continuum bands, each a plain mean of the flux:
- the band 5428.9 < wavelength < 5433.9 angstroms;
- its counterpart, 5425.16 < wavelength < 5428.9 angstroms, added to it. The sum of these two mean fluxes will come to 1.10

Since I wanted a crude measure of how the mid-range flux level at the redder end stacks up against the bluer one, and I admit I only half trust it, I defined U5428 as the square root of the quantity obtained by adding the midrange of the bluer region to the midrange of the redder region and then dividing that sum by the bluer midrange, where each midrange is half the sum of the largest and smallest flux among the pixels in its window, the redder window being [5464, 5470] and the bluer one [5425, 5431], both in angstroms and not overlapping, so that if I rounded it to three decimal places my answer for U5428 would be 1.429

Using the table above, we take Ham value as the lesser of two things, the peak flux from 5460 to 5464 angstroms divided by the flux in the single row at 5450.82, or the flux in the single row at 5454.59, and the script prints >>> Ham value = 0.54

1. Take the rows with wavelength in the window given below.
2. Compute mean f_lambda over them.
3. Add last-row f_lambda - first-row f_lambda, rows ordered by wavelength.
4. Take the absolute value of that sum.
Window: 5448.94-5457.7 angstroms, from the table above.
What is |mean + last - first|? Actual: 0.55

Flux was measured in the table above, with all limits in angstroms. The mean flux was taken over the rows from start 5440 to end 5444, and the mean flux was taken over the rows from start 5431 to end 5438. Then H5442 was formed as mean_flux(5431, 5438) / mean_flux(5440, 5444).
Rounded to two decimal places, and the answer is 0.96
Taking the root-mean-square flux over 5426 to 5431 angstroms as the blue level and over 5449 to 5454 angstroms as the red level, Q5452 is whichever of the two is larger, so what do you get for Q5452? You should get 0.550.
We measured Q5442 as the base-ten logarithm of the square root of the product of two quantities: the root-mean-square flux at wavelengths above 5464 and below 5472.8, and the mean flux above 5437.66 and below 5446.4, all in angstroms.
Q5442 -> -0.243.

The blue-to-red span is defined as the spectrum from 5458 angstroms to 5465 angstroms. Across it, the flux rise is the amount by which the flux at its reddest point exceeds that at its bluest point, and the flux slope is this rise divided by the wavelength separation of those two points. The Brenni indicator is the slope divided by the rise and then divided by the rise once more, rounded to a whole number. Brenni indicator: 177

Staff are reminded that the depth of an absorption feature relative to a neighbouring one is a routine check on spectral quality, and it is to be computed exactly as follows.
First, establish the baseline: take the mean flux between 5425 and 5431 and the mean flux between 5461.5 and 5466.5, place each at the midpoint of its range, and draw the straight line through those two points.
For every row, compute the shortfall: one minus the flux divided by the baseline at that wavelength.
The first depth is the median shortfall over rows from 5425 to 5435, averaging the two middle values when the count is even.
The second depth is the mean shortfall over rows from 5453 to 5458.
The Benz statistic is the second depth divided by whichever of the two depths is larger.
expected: 1.0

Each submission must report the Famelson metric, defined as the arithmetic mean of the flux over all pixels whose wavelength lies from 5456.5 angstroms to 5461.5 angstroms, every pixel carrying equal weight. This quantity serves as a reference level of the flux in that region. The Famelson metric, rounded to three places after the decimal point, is 0.563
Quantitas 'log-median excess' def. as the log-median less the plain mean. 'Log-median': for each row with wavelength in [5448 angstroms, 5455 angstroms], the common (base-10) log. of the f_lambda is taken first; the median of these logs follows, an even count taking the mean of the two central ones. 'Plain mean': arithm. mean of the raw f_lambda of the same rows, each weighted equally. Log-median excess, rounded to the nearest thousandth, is -0.807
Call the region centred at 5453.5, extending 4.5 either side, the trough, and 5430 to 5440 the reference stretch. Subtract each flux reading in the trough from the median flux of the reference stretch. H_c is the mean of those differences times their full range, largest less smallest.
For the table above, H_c 0.0002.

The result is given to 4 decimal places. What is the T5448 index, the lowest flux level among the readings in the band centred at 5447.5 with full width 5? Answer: 0.5040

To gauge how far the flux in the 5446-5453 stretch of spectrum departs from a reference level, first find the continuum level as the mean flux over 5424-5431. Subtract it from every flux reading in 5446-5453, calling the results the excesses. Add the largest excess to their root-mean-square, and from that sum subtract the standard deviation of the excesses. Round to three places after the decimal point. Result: 0.008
